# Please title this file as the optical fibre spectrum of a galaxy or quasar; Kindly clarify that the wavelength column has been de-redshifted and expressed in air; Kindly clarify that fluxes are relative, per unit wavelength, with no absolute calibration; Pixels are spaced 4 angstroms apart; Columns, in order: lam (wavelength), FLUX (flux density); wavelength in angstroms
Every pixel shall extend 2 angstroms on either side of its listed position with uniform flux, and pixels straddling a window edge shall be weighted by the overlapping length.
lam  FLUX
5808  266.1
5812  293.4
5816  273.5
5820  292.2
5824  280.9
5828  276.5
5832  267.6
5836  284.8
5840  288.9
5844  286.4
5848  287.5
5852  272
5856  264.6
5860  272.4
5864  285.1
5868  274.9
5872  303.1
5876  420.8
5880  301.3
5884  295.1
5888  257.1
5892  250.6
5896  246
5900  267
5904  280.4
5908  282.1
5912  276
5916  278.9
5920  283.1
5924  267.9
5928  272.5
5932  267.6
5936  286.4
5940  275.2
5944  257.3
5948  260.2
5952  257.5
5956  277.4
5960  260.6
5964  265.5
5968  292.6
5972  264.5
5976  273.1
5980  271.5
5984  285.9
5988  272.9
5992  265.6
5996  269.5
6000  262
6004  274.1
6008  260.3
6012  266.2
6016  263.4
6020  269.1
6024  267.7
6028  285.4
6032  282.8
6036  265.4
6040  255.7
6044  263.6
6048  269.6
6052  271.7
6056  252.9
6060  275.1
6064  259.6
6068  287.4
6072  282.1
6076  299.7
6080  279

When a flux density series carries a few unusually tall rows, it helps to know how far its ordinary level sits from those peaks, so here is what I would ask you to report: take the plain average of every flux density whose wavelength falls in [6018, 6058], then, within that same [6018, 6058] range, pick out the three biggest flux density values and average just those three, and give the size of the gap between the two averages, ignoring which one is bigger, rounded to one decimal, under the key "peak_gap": 11.6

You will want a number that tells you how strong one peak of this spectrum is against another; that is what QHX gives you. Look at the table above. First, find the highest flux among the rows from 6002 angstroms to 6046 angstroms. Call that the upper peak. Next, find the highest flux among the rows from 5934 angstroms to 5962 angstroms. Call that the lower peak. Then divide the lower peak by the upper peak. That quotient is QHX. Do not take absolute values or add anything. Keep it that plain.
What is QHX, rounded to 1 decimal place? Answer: 1.0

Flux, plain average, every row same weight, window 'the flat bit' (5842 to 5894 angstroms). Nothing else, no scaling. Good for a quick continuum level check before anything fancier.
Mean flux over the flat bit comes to 290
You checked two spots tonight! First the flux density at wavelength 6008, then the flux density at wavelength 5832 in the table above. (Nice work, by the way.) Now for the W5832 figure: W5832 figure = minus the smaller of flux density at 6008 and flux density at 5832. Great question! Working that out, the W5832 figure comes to -260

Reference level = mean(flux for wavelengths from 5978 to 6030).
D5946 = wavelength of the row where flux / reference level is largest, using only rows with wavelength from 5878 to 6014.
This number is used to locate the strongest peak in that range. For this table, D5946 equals 5880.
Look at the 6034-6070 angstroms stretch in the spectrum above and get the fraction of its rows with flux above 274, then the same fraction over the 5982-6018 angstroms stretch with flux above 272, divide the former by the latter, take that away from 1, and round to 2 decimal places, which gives 0.33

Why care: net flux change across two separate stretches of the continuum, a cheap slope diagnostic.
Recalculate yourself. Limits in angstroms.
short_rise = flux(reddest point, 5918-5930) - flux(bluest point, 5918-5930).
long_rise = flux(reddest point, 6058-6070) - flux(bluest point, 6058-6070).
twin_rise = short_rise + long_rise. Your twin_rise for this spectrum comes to 1.7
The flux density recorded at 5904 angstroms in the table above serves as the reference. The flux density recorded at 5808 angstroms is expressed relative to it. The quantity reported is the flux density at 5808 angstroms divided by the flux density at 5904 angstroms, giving 0.95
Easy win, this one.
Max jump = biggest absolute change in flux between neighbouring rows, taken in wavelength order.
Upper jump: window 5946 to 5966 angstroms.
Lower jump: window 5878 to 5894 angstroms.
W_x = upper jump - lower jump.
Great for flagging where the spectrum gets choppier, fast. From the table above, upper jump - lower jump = -18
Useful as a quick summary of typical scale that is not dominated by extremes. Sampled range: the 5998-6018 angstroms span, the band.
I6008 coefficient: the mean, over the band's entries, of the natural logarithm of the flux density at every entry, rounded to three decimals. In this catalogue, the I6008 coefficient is 5.580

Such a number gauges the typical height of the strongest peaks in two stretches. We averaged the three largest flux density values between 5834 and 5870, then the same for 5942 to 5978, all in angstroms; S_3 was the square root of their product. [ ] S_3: 284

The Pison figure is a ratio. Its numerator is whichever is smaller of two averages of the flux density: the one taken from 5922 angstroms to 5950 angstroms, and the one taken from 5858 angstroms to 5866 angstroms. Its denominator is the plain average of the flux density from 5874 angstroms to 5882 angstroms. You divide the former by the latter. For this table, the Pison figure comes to 0.75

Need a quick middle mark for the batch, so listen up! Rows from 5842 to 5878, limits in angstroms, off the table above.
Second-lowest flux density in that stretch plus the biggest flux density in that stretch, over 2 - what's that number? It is 346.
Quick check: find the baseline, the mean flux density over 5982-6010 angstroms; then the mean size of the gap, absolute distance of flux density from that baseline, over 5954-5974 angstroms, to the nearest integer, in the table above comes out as 10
